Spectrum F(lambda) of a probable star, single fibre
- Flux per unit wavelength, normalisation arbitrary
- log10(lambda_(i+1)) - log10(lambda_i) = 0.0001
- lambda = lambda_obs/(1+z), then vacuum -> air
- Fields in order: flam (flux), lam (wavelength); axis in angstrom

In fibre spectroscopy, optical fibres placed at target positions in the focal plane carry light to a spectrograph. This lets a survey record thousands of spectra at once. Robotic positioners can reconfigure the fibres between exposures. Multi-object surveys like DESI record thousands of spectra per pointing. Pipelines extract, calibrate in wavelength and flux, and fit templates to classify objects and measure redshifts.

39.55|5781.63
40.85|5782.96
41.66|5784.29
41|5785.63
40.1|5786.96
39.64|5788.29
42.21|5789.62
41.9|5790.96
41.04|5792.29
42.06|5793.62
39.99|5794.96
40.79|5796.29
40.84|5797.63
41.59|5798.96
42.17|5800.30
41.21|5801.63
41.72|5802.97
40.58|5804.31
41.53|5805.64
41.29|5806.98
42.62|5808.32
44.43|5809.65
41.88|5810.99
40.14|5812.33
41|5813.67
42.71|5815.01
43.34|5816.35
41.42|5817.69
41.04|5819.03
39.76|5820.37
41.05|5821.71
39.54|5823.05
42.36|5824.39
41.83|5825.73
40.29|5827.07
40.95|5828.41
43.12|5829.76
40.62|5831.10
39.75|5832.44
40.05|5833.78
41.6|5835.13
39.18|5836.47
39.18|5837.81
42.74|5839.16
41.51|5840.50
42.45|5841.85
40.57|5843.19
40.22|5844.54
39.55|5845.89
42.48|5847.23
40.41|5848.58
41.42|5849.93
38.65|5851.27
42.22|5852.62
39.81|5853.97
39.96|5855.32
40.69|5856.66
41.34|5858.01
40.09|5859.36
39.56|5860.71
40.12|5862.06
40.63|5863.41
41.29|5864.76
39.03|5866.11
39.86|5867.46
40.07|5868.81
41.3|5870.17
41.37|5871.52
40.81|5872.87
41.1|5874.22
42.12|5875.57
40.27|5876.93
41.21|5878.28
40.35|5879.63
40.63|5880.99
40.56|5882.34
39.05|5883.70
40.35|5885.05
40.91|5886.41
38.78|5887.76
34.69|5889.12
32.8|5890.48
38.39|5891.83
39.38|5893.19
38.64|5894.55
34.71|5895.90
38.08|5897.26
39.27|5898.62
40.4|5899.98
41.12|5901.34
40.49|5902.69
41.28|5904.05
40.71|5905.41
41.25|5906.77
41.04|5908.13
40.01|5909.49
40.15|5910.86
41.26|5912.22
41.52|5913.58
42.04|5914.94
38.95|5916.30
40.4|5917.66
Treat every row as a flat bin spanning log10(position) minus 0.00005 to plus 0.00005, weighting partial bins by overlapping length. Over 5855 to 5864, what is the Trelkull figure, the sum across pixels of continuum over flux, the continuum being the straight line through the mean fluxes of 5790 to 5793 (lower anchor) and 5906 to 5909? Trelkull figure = 7.16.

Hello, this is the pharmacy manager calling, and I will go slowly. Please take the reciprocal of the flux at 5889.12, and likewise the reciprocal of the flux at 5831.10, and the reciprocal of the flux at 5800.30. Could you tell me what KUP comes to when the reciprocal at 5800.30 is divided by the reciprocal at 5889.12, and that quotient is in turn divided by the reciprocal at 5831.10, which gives 33.4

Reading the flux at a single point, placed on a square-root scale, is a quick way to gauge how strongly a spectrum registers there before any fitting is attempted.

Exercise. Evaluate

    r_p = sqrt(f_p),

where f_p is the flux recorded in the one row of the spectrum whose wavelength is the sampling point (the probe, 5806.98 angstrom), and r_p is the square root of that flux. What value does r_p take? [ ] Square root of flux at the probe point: 6.426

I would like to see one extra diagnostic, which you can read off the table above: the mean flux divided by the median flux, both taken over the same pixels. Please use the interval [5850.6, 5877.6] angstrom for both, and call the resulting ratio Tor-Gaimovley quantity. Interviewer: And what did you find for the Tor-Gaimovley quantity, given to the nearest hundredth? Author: 1.00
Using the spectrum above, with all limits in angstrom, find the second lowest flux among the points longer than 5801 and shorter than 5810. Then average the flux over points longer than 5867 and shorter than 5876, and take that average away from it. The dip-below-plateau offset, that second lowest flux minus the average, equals 0.3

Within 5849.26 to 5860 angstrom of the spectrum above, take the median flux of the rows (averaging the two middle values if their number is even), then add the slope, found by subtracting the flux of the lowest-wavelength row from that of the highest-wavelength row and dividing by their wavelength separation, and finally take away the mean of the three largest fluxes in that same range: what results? -1.4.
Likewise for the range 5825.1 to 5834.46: -1.6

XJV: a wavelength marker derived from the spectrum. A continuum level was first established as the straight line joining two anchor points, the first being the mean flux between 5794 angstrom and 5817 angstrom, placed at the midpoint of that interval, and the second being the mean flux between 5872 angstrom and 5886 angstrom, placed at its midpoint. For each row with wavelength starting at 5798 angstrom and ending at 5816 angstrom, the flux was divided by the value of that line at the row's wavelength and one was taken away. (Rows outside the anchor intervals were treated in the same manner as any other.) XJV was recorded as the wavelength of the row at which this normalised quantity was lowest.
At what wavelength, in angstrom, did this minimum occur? 5812.33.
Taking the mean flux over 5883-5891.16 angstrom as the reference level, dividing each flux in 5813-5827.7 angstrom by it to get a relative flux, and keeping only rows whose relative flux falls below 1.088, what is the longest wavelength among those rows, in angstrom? 5827.07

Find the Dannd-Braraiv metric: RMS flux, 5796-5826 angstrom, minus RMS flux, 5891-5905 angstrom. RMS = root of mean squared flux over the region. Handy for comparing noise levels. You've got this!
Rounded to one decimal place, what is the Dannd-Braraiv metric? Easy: 2.3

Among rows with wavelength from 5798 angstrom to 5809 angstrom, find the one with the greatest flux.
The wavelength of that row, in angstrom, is 5808.32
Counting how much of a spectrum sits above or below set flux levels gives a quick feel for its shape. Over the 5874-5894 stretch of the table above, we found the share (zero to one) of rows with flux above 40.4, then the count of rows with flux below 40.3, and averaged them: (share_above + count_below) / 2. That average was 3.7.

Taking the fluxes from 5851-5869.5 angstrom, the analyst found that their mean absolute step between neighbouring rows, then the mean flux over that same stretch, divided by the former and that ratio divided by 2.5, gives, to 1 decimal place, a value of 14.6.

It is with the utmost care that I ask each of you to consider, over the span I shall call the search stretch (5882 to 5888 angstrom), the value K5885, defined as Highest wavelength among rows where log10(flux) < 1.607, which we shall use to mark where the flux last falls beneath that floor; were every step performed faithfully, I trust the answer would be 5887.76 angstrom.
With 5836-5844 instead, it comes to 5837.81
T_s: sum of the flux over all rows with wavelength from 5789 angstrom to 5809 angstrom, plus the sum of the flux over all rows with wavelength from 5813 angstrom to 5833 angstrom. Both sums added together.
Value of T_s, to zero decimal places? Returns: 1240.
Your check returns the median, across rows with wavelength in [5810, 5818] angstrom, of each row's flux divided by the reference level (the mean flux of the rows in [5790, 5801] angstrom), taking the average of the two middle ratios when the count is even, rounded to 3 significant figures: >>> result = 1.01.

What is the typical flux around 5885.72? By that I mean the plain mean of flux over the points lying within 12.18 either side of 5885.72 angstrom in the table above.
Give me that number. 39.0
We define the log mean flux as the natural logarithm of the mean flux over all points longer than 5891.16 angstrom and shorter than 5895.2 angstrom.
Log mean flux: 3.66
